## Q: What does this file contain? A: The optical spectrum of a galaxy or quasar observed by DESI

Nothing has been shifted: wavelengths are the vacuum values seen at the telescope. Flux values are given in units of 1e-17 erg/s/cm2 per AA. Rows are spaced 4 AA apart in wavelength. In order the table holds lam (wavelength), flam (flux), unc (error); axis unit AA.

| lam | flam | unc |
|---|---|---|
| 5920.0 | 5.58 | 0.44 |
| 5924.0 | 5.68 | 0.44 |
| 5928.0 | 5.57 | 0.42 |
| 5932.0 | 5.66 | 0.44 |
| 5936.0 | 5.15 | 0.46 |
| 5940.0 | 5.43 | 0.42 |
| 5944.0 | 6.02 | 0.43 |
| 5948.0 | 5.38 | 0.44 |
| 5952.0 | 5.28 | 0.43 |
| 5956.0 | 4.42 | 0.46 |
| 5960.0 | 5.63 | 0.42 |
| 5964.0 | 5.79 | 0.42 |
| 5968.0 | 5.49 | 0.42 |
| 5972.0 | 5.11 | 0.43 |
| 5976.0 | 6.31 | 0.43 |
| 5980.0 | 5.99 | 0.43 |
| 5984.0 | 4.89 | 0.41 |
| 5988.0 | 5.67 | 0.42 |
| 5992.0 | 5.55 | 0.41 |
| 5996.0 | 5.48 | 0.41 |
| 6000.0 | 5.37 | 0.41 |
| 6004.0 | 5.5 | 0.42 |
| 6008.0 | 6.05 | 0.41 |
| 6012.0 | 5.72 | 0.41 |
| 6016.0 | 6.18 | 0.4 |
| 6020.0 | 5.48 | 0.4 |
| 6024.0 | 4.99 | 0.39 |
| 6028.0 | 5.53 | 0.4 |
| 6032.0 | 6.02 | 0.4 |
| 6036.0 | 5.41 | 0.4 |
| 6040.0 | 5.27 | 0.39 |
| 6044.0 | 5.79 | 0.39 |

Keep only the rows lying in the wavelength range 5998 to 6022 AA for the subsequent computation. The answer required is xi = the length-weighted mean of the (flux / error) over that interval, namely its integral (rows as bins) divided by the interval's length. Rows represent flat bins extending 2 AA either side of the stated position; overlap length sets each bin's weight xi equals 14.0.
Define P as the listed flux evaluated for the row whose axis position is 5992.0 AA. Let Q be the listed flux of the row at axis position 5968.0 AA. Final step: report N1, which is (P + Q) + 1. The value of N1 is 12.0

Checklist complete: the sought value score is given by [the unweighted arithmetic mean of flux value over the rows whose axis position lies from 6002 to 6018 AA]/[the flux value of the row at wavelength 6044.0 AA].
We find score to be 1.01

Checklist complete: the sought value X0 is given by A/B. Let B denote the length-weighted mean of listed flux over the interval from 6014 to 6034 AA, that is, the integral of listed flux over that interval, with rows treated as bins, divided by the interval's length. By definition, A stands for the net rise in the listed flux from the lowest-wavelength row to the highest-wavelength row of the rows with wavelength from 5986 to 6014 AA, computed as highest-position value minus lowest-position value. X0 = 0.009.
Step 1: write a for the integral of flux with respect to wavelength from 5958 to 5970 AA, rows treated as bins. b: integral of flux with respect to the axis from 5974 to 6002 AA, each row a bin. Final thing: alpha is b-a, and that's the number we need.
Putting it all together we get 89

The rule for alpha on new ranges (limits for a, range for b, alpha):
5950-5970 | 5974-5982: -57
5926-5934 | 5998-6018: 70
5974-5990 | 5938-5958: 15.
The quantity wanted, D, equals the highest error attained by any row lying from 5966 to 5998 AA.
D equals 0.430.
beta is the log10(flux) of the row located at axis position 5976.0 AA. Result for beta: 0.800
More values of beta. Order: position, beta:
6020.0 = 0.739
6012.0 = 0.757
